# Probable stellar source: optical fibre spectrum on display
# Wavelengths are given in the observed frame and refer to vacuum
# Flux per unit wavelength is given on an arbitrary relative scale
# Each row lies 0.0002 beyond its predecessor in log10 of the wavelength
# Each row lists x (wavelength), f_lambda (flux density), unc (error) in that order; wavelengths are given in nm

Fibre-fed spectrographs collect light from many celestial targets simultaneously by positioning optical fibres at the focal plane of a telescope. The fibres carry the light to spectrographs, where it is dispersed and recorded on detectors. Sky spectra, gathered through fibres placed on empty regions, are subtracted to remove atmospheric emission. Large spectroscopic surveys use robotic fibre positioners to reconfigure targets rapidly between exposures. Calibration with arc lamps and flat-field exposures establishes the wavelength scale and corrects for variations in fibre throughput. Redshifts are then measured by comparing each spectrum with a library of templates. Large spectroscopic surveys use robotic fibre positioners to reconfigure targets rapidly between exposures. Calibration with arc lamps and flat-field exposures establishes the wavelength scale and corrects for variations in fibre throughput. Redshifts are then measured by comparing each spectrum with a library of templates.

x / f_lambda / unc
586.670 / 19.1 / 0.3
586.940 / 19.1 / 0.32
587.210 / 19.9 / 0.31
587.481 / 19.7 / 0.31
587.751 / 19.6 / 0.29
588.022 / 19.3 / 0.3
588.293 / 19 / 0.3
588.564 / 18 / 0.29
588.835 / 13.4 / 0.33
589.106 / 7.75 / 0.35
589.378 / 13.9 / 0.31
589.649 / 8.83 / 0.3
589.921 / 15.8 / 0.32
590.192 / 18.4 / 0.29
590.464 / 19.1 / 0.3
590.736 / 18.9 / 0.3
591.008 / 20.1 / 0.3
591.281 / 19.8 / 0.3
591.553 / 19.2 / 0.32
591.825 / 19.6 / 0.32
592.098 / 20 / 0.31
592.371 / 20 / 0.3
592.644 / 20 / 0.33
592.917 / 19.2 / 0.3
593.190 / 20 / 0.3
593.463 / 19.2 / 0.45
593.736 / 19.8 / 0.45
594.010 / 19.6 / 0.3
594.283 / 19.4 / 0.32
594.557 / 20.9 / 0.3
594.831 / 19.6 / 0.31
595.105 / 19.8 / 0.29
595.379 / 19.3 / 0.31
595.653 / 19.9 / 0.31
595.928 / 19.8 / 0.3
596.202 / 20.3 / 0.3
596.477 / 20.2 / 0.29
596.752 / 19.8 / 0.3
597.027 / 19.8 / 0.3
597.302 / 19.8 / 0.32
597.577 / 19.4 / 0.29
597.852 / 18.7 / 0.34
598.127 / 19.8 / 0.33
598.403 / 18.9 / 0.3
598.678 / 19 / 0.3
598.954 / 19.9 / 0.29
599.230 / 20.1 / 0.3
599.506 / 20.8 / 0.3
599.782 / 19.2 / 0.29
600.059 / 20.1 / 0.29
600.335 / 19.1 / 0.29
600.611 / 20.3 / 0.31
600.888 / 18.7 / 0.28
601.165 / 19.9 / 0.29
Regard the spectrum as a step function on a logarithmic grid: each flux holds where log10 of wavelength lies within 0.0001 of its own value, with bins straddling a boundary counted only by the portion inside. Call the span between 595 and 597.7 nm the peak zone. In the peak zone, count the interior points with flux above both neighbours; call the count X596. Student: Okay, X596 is 2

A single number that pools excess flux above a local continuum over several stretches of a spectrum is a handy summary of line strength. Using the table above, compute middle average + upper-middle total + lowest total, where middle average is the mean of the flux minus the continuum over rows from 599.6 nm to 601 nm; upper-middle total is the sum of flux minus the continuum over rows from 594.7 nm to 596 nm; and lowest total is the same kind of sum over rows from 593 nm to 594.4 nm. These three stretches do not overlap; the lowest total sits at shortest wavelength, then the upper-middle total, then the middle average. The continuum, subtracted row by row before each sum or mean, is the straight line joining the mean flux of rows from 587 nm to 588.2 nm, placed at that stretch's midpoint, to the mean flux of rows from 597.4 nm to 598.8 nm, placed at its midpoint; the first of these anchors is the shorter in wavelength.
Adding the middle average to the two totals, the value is 3.6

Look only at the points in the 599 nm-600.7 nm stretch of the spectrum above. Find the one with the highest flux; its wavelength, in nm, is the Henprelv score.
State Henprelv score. 599.506 nm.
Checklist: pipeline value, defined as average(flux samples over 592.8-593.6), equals 19.5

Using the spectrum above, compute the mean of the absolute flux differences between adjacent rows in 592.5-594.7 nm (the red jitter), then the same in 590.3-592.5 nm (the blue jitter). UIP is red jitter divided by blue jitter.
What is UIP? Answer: 1.6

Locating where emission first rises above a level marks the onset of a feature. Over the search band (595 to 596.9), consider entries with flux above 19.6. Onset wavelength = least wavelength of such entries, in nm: 595.105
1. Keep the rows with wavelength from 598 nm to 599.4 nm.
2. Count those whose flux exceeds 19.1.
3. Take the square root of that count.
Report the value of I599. 1.73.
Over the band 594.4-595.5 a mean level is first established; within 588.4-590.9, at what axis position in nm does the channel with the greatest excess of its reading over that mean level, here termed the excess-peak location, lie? 590.464 nm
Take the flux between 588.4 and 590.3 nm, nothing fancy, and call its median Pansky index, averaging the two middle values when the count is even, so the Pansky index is 13.9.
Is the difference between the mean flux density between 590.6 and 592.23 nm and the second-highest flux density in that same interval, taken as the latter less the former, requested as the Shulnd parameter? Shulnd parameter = 0.40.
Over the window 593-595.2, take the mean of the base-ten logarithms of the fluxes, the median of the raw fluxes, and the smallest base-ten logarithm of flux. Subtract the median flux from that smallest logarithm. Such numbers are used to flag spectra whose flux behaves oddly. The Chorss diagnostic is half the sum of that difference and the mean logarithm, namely -8.56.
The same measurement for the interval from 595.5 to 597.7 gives -8.61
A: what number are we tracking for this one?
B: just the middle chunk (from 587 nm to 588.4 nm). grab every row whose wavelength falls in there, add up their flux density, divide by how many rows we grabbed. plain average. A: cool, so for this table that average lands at 19.5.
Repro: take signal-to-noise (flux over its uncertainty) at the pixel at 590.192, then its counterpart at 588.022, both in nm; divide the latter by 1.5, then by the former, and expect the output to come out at 0.68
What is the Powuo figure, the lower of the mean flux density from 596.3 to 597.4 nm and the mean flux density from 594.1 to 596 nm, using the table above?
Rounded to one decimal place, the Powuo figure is 19.8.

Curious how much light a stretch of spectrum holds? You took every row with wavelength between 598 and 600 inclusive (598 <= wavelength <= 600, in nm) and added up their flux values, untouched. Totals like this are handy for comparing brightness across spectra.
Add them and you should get 138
